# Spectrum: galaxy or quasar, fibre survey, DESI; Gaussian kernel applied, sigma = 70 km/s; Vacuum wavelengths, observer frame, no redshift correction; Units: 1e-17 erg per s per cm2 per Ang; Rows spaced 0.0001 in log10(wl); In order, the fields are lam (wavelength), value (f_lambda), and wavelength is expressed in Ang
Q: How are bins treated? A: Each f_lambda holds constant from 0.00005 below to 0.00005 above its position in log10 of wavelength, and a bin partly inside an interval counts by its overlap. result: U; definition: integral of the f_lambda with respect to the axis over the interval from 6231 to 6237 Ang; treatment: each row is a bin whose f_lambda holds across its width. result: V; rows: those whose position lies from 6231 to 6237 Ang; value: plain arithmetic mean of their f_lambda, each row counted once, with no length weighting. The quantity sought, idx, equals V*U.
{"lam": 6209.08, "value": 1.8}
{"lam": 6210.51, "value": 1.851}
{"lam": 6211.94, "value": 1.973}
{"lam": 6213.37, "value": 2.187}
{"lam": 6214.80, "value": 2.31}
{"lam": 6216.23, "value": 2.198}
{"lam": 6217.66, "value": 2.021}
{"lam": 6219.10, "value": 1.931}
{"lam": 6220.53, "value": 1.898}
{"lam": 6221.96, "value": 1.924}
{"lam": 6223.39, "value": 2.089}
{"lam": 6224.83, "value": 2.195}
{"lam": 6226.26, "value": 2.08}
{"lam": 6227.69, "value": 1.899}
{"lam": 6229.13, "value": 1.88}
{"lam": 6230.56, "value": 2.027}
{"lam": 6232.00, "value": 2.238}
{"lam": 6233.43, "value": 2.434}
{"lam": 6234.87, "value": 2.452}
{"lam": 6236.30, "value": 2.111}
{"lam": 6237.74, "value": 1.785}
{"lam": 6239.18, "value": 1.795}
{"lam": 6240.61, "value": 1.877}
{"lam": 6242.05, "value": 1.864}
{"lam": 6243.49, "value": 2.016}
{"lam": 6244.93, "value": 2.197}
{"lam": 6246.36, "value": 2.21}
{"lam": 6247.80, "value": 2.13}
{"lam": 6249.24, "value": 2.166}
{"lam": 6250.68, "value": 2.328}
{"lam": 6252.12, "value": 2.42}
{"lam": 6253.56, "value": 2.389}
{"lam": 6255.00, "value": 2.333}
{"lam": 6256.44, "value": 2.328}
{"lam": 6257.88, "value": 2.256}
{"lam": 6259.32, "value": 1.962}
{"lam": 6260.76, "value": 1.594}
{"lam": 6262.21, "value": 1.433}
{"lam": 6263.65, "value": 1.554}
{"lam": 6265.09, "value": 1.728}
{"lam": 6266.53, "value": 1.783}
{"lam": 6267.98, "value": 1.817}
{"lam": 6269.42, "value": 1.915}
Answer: 31.8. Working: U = 13.8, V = 2.31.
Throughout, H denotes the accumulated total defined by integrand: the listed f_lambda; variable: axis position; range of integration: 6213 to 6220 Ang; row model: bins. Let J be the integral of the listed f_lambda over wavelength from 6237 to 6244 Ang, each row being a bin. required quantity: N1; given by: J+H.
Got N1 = 27.9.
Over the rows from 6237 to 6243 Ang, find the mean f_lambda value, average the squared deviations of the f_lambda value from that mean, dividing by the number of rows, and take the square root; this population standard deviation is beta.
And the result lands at 0.04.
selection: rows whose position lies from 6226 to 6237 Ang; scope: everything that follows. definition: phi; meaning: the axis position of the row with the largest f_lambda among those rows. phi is 6234.87 Ang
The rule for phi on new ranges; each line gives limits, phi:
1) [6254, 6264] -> 6255.00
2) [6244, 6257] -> 6252.12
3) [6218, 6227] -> 6224.83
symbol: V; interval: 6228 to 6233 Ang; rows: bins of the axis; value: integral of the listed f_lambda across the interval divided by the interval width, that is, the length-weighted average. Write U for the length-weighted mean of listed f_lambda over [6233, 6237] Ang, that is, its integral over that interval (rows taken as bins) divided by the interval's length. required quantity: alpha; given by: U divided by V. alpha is 1.1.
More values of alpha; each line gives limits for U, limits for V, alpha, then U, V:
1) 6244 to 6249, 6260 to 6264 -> 1.4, 2.17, 1.5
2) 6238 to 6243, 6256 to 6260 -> 0.8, 1.85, 2.2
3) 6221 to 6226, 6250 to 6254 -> 0.9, 2.06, 2.4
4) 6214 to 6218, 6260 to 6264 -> 1.4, 2.19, 1.5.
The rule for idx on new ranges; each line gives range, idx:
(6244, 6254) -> 51.0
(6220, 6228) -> 32.6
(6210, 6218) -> 35.1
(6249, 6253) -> 21.4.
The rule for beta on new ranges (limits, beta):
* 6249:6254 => 0.10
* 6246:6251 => 0.07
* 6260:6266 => 0.11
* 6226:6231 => 0.08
